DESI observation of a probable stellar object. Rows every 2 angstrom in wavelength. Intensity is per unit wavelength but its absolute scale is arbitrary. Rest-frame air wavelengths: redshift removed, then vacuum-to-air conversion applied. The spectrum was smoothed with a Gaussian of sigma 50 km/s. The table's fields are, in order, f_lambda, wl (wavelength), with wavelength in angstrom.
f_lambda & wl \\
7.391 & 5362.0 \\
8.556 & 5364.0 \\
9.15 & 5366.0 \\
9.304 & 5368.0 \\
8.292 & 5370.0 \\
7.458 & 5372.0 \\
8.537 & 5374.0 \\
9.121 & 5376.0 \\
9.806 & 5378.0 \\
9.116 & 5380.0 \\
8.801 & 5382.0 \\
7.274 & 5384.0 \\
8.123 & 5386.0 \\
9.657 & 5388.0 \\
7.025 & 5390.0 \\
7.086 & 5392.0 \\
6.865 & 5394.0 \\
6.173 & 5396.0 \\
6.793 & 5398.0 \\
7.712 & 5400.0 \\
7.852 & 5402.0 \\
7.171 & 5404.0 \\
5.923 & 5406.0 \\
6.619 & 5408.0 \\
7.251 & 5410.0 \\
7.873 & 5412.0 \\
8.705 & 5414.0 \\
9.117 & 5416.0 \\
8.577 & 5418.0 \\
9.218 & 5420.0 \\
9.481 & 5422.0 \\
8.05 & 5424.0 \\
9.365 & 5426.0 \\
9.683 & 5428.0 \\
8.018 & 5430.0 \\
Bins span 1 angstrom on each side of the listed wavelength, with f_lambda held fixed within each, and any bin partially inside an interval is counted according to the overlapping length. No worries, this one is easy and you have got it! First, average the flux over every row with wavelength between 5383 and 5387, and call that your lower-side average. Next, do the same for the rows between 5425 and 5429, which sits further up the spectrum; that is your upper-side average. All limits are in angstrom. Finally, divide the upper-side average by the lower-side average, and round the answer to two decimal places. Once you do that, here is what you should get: 1.24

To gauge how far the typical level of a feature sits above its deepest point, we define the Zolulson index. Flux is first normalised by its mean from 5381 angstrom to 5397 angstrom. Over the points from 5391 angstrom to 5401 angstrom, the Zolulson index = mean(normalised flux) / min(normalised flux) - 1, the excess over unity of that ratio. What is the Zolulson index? 0.12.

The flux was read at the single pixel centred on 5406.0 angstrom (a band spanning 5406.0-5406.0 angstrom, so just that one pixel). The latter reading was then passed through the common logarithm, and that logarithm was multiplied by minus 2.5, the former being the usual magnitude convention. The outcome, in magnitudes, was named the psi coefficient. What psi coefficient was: -1.93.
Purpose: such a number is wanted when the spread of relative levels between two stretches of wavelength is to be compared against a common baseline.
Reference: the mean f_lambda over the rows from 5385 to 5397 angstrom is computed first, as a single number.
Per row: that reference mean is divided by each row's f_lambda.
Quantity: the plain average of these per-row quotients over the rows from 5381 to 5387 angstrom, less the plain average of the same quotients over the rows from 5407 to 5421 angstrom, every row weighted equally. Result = 0.01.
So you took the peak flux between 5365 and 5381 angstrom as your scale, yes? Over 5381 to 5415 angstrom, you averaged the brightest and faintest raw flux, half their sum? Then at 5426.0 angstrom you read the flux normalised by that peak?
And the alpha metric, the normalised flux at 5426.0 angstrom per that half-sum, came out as 0.12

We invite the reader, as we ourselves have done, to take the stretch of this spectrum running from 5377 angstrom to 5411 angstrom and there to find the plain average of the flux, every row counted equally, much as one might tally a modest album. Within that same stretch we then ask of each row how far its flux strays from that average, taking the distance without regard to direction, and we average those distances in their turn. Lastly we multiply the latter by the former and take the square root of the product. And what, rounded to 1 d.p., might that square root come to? 2.6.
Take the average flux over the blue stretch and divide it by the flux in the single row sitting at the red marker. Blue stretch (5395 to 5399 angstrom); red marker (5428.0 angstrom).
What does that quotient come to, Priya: 0.67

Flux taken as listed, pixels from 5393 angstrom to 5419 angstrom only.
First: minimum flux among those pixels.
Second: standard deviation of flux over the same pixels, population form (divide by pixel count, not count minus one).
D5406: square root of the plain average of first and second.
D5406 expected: 1.85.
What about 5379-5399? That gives 1.91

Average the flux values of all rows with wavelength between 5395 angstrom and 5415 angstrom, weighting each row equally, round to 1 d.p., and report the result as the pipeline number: 7.2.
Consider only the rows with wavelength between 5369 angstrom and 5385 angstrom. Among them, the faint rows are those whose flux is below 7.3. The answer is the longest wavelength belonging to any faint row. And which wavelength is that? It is 5384.0 angstrom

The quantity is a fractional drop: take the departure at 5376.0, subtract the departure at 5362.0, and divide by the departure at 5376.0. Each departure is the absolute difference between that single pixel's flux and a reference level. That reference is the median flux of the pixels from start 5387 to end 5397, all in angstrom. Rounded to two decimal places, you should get 0.83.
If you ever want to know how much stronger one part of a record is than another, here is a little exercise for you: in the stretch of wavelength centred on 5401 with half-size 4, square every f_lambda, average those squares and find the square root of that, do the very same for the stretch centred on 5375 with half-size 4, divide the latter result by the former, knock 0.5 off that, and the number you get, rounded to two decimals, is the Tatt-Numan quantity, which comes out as 0.69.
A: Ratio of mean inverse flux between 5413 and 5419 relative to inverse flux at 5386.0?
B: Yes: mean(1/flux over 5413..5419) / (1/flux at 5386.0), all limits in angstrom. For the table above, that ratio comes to 0.92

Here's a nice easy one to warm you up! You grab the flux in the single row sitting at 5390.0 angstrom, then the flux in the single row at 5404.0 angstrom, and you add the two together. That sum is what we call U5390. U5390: 14.2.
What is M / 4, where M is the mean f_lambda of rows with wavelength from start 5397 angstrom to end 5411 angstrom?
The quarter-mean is 1.76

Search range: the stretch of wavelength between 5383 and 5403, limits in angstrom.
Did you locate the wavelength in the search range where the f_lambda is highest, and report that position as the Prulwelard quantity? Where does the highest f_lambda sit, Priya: 5388.0 angstrom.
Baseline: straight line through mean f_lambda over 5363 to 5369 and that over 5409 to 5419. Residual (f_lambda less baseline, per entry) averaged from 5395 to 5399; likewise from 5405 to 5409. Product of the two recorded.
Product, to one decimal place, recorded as 4.4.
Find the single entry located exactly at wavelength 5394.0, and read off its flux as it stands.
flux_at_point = 6.865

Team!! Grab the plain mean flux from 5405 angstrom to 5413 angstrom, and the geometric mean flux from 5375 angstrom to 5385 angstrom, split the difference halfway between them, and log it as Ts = 7.8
